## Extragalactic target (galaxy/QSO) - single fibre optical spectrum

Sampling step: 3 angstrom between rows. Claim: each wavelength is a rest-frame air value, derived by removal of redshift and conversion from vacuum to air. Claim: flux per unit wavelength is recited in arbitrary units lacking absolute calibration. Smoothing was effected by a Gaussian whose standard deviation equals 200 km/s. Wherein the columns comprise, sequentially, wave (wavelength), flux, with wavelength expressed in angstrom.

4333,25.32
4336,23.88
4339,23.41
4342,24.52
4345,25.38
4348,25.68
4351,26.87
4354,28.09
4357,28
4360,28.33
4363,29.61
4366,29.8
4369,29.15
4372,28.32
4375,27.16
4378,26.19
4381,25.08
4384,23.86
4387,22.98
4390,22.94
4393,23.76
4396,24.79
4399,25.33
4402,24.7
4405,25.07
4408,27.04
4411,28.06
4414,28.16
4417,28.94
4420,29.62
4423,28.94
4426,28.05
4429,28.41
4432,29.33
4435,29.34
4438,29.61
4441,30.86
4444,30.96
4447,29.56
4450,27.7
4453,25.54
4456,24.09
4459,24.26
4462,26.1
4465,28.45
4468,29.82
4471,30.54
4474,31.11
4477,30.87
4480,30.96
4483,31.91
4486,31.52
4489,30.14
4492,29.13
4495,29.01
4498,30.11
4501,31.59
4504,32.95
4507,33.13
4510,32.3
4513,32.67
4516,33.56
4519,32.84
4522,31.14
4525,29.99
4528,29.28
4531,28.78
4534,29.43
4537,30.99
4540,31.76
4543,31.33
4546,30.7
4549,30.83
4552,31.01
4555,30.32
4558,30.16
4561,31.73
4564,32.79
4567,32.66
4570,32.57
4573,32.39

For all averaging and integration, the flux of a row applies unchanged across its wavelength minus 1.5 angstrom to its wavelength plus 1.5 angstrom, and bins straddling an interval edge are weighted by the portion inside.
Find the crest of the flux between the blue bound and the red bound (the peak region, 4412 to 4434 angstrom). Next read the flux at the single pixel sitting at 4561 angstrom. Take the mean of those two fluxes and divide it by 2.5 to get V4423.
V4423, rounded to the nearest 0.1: 12.3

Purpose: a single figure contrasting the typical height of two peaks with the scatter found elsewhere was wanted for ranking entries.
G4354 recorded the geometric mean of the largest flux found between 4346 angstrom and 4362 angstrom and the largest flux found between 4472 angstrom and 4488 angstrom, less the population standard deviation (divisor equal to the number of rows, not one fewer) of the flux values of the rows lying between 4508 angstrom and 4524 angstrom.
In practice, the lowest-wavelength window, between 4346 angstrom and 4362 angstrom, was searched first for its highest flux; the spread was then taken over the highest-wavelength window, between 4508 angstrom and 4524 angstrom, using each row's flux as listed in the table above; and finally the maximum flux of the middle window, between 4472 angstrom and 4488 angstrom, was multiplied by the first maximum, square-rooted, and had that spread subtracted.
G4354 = 29.27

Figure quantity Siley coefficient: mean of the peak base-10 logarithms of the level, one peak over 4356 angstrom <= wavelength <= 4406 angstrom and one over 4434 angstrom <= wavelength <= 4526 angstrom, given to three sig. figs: 1.50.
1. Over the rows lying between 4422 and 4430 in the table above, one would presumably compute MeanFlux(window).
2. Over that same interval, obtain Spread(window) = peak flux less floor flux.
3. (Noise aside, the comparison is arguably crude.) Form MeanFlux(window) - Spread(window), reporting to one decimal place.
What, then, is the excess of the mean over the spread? 27.6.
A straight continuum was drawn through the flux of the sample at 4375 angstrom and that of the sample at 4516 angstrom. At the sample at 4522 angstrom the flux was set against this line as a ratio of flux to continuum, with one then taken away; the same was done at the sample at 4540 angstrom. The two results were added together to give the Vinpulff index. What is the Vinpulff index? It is -0.16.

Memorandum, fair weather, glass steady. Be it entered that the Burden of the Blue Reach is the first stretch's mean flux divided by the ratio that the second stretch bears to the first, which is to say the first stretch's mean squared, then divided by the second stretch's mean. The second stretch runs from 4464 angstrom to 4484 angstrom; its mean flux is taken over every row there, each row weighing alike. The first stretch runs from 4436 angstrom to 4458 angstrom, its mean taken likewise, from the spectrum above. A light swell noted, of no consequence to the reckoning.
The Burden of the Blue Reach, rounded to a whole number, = 26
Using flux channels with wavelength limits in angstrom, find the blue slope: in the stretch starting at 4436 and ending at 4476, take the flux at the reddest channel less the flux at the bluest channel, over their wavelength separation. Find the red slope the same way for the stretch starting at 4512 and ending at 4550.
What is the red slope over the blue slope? -1.2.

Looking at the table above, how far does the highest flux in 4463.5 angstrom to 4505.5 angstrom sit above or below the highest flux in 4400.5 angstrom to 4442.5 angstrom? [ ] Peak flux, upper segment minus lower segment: 2.1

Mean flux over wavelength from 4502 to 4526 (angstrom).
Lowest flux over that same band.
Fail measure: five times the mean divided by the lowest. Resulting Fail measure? 5.39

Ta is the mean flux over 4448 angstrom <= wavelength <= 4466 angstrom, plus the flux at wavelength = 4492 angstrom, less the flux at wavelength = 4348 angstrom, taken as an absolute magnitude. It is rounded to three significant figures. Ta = 29.5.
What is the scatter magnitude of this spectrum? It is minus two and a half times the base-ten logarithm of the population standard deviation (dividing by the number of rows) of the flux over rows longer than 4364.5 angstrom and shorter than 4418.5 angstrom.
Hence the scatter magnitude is -0.83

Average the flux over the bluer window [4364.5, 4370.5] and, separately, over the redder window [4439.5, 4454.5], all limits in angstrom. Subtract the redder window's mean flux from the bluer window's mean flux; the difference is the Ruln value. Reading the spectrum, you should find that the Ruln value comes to 1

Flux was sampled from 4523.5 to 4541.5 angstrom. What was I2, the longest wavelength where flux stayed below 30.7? 4534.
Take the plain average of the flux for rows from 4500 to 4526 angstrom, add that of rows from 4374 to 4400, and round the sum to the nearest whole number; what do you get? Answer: 57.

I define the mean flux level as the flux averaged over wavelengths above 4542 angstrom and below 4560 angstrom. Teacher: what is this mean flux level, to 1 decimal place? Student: 30.7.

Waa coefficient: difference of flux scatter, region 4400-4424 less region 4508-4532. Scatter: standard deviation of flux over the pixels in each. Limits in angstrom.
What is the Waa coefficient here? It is 0.03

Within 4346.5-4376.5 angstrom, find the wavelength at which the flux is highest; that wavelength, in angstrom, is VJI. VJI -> 4366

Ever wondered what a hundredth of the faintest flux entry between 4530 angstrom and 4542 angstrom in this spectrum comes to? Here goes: 0.29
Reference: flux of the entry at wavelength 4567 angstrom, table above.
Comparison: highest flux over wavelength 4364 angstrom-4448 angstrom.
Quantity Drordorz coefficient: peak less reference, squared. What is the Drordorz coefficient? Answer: 3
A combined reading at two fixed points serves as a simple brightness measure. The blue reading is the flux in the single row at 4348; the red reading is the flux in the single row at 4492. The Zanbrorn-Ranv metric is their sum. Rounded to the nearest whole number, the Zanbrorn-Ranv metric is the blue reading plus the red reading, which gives 55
